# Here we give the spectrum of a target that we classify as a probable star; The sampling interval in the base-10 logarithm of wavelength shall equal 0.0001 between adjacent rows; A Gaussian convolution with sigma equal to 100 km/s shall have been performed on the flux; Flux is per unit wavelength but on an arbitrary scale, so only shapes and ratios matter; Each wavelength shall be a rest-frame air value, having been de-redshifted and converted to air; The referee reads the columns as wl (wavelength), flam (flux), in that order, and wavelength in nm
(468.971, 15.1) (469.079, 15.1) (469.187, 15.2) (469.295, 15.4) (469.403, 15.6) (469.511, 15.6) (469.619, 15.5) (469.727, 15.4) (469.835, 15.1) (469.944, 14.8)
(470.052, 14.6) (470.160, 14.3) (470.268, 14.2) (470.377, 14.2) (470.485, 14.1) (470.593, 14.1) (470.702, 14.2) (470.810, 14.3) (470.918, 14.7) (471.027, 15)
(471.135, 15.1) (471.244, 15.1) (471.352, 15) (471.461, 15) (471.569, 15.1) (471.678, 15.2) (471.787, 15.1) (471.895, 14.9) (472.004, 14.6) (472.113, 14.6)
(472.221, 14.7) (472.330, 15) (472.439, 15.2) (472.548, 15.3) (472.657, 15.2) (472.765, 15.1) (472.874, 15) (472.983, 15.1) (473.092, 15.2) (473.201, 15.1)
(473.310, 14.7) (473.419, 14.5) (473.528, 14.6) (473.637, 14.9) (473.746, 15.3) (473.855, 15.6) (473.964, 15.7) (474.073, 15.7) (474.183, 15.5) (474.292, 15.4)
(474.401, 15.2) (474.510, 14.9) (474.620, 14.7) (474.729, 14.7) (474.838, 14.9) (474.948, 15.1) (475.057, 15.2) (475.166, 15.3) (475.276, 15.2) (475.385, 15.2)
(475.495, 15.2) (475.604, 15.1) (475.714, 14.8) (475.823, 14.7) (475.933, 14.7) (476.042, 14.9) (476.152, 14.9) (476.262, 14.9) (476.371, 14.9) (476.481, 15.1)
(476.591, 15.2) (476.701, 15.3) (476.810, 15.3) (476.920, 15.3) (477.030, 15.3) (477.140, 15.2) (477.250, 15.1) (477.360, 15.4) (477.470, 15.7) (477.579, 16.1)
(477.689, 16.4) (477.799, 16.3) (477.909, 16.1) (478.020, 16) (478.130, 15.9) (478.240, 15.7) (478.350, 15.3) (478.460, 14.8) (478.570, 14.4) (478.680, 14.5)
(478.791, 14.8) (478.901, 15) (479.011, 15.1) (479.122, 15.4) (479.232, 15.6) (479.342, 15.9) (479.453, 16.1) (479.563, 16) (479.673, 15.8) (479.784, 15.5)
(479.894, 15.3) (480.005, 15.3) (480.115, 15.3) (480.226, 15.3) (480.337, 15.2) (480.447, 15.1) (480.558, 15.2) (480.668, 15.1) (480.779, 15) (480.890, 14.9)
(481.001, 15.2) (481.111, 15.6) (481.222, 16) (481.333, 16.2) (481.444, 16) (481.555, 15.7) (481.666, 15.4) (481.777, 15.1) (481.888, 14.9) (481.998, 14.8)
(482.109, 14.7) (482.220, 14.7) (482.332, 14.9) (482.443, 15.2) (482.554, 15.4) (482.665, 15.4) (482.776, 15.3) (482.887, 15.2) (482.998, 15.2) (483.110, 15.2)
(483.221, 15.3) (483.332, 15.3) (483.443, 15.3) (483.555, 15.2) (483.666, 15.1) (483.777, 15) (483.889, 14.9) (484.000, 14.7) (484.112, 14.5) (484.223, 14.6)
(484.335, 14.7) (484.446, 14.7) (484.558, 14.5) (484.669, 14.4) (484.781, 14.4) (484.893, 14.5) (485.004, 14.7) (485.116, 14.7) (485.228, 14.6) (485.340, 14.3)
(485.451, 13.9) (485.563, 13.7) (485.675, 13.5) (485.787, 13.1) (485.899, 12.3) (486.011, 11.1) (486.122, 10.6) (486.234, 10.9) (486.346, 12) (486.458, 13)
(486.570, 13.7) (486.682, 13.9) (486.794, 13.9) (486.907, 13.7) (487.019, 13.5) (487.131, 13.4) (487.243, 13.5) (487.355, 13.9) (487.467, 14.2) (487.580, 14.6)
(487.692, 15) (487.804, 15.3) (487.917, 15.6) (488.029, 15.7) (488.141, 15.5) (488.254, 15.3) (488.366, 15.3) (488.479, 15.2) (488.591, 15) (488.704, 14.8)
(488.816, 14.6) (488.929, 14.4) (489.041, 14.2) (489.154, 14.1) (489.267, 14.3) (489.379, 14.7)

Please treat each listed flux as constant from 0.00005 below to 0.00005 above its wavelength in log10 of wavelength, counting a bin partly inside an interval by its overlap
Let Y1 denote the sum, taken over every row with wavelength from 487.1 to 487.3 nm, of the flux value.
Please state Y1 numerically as 27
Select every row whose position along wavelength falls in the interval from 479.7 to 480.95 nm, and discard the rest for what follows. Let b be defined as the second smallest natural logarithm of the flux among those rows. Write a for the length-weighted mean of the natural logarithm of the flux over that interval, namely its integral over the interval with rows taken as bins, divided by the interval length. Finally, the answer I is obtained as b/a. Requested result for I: 0.995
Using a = 2.72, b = 2.71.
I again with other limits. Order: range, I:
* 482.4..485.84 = 0.968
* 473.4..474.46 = 0.984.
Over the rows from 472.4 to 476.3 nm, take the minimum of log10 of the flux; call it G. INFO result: 1.16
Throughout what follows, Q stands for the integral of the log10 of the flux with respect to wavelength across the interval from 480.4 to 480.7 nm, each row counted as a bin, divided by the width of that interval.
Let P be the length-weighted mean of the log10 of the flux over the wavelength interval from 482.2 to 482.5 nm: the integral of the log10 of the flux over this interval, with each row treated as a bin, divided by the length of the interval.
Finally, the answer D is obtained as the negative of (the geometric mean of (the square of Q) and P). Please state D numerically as -1.28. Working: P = 1.172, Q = 1.181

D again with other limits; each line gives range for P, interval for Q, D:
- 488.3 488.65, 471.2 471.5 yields -1.28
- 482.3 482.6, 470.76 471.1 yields -1.27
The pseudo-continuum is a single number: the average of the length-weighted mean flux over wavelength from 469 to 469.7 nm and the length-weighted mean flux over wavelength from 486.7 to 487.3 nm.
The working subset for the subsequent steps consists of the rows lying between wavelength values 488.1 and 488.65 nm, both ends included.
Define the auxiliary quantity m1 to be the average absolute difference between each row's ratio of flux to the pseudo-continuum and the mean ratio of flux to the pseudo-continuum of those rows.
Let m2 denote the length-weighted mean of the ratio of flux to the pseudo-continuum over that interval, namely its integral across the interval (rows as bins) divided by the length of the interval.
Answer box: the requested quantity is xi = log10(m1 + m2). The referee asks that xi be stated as 0.025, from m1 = 0.009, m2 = 1.05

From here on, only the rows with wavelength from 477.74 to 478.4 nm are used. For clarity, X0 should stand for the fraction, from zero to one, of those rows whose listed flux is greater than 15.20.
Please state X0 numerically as 1.0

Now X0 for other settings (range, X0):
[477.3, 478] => 1.0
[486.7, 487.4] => 0.0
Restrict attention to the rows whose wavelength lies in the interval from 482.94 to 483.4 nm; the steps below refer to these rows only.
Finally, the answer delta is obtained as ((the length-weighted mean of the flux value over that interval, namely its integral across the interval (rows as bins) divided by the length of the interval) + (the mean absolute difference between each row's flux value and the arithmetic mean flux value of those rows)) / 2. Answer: 7.65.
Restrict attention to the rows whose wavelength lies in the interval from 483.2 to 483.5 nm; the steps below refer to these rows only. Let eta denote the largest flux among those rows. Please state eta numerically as 15.3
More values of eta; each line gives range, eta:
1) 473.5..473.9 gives 15.6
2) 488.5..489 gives 15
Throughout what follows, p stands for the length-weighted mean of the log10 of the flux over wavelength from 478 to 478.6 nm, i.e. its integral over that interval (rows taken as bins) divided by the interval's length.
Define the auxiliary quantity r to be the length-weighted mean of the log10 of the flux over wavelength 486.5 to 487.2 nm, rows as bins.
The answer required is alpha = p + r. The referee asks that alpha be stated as 2.32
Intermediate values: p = 1.19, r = 1.14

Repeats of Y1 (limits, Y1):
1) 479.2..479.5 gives 48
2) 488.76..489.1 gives 43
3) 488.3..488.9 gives 75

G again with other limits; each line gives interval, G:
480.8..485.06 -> 1.16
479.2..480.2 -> 1.18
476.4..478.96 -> 1.16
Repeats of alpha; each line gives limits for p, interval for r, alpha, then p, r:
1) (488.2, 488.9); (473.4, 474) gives 2.36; 1.18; 1.18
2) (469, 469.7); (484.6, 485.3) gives 2.35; 1.19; 1.16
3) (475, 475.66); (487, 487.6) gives 2.32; 1.18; 1.14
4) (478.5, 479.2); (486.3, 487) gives 2.30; 1.17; 1.13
